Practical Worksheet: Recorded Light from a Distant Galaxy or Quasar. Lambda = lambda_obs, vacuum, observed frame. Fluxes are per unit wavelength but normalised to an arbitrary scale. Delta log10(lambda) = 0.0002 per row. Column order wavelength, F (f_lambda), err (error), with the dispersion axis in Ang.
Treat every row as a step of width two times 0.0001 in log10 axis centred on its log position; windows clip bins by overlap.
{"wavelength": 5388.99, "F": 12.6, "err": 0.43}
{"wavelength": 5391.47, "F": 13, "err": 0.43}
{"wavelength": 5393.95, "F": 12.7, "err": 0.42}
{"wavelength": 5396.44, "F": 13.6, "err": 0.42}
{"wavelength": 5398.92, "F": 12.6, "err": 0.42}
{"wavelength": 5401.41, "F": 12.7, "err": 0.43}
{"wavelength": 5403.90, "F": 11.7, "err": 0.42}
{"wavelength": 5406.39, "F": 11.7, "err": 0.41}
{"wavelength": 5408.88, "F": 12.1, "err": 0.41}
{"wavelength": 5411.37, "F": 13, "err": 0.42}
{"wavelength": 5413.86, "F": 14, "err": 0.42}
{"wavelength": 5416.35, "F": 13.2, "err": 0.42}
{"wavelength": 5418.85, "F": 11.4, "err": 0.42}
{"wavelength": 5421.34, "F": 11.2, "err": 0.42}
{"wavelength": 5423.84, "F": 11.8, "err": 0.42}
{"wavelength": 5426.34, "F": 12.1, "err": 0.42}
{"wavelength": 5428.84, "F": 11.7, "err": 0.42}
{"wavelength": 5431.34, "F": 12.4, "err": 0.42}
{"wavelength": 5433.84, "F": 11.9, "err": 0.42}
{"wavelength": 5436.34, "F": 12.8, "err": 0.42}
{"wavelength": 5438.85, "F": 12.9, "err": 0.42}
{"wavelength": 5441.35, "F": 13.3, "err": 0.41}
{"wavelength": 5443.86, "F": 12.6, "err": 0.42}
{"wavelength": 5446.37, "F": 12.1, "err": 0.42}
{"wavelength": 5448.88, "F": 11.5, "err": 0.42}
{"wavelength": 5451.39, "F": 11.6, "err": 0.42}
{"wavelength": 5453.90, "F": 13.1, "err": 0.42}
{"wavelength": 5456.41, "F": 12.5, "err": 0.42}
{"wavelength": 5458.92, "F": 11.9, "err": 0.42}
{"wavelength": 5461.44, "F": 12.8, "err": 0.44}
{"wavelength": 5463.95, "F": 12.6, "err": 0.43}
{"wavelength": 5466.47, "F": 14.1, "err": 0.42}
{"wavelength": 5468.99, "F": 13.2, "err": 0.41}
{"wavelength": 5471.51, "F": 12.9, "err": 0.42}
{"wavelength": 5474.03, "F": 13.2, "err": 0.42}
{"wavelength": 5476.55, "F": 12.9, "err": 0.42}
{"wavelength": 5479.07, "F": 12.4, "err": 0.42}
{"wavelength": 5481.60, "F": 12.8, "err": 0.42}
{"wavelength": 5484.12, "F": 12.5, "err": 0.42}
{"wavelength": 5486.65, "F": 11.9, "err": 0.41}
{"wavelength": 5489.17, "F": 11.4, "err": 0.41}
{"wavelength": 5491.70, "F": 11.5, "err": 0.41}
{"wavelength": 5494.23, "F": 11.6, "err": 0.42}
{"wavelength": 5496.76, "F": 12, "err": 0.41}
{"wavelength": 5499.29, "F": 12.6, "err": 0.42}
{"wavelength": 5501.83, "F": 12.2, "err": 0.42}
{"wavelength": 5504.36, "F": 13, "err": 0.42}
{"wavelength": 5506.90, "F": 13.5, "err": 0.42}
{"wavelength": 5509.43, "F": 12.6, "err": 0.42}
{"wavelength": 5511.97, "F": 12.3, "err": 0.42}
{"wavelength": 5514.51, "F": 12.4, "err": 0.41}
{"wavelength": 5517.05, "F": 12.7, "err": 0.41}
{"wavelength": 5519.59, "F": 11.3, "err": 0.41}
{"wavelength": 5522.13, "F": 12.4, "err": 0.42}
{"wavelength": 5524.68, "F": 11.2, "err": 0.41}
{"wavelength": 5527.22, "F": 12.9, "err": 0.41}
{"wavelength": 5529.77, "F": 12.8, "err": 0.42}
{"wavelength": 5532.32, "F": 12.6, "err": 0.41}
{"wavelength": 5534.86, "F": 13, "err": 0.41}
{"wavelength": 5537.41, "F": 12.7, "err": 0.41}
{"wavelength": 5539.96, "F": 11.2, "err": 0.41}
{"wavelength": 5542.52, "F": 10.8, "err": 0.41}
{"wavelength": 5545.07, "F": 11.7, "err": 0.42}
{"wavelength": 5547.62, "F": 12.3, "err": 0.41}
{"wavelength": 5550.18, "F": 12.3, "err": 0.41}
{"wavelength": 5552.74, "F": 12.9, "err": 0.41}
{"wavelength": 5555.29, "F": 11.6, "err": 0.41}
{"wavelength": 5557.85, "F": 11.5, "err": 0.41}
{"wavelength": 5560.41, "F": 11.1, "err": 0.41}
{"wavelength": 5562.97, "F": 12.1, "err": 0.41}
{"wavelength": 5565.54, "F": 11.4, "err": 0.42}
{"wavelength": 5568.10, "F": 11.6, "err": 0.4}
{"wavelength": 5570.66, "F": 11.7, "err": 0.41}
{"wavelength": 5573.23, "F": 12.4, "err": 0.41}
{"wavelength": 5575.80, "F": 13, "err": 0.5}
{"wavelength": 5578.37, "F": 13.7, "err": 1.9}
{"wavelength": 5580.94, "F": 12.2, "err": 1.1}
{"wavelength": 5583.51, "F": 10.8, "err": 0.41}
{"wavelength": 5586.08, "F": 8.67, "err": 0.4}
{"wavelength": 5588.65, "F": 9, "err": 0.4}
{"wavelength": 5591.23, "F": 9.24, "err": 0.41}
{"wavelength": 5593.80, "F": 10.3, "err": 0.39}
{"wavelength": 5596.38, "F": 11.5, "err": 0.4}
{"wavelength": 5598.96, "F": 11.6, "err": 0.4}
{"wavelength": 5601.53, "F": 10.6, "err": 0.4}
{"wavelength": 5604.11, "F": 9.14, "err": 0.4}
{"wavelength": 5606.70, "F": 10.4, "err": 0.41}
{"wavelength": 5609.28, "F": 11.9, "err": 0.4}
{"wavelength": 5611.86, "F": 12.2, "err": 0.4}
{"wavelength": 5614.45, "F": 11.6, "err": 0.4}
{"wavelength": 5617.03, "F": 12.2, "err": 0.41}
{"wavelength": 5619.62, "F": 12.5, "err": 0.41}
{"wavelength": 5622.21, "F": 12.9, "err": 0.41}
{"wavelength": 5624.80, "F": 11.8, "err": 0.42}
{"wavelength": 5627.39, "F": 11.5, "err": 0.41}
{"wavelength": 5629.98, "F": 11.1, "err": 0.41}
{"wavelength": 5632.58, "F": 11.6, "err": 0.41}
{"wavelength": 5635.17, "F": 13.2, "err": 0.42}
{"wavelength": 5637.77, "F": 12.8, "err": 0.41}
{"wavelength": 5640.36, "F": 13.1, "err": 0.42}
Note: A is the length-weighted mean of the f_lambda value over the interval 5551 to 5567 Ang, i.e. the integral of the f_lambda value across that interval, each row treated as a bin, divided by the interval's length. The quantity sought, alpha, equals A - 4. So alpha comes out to 7.8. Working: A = 11.8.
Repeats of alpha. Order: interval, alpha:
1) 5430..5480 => 8.6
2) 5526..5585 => 8.1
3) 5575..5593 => 6.9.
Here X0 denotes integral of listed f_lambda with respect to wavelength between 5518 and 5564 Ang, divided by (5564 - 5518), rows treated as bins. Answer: 12.0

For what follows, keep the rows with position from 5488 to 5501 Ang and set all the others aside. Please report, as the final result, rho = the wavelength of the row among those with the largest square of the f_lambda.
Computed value 5499.29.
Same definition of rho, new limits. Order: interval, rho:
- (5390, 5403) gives 5396.44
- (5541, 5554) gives 5552.74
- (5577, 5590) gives 5578.37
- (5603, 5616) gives 5611.86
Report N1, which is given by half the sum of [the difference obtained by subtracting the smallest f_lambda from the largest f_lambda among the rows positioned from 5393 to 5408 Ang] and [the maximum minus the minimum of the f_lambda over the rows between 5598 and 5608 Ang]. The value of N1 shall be 2.18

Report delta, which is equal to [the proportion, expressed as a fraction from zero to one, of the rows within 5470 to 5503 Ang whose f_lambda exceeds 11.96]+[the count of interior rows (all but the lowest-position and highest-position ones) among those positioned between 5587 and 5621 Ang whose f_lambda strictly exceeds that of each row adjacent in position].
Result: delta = 2.7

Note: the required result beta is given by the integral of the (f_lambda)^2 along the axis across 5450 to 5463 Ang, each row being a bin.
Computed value 1996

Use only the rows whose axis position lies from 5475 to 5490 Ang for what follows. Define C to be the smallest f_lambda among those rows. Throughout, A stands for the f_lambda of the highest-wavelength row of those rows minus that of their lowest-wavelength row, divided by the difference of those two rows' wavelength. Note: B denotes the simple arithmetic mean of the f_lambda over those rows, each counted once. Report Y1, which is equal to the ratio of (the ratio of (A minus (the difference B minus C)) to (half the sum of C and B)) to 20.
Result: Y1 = -0.0044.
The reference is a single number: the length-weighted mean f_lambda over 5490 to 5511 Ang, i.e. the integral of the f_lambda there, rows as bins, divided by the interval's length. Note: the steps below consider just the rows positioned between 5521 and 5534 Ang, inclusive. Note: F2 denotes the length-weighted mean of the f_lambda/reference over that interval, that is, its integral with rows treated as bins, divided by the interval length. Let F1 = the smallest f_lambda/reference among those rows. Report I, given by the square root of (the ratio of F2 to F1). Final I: 1.052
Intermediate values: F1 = 0.91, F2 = 1.00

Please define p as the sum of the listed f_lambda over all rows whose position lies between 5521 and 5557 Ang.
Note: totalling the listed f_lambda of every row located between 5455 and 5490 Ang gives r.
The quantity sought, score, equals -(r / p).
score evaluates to -1.04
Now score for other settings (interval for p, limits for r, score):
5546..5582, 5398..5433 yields -1.01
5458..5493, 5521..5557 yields -0.97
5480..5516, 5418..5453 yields -0.98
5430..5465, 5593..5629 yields -0.92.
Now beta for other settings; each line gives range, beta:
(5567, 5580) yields 2034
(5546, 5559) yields 1912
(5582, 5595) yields 1219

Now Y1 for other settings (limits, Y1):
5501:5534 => -0.0052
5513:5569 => -0.0054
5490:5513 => -0.0035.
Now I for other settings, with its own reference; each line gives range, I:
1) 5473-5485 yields 1.015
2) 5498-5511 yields 1.023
